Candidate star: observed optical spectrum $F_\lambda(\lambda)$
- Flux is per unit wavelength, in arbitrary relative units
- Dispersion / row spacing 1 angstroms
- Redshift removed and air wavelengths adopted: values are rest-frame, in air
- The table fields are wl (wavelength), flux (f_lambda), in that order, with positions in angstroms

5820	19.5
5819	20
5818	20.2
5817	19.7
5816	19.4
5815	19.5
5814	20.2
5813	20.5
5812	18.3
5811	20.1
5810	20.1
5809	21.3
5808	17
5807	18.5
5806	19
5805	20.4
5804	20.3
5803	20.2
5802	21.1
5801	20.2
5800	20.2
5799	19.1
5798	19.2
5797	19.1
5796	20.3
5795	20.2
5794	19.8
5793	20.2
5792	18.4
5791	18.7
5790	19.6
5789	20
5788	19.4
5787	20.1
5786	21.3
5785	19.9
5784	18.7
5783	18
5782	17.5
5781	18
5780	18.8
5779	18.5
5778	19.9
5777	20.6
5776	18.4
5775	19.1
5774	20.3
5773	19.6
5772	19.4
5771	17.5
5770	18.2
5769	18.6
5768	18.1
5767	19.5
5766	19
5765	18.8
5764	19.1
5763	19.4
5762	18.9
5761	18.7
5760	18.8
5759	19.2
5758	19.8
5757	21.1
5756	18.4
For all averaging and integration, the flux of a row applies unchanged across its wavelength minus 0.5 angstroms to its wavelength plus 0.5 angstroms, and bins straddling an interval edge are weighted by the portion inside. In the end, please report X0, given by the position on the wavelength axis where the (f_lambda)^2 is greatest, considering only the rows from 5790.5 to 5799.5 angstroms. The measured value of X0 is 5796 angstroms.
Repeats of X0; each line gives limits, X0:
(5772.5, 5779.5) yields 5777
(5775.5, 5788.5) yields 5786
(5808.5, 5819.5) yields 5809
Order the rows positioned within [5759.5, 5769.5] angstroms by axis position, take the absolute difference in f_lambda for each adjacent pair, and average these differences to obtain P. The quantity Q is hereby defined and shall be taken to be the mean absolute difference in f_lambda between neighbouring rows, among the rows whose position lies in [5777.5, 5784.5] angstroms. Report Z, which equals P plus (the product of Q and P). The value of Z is 0.76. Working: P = 0.44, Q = 0.70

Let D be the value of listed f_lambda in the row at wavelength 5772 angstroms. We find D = 19.4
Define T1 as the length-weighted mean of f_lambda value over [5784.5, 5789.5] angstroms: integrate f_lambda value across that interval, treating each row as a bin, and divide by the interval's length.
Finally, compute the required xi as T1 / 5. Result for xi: 4.03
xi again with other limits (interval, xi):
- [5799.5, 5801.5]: 4.04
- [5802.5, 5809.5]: 3.91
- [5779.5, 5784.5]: 3.64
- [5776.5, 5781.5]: 3.83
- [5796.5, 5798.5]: 3.83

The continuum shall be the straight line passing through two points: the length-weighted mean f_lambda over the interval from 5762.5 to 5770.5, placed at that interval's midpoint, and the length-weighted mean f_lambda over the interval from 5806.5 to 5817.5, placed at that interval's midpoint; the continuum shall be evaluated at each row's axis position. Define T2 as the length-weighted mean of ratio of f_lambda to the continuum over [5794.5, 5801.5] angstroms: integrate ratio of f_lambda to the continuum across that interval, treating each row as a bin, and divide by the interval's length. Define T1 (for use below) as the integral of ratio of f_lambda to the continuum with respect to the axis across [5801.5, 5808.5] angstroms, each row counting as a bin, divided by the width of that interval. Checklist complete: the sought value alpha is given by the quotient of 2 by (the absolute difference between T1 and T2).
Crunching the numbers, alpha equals 107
